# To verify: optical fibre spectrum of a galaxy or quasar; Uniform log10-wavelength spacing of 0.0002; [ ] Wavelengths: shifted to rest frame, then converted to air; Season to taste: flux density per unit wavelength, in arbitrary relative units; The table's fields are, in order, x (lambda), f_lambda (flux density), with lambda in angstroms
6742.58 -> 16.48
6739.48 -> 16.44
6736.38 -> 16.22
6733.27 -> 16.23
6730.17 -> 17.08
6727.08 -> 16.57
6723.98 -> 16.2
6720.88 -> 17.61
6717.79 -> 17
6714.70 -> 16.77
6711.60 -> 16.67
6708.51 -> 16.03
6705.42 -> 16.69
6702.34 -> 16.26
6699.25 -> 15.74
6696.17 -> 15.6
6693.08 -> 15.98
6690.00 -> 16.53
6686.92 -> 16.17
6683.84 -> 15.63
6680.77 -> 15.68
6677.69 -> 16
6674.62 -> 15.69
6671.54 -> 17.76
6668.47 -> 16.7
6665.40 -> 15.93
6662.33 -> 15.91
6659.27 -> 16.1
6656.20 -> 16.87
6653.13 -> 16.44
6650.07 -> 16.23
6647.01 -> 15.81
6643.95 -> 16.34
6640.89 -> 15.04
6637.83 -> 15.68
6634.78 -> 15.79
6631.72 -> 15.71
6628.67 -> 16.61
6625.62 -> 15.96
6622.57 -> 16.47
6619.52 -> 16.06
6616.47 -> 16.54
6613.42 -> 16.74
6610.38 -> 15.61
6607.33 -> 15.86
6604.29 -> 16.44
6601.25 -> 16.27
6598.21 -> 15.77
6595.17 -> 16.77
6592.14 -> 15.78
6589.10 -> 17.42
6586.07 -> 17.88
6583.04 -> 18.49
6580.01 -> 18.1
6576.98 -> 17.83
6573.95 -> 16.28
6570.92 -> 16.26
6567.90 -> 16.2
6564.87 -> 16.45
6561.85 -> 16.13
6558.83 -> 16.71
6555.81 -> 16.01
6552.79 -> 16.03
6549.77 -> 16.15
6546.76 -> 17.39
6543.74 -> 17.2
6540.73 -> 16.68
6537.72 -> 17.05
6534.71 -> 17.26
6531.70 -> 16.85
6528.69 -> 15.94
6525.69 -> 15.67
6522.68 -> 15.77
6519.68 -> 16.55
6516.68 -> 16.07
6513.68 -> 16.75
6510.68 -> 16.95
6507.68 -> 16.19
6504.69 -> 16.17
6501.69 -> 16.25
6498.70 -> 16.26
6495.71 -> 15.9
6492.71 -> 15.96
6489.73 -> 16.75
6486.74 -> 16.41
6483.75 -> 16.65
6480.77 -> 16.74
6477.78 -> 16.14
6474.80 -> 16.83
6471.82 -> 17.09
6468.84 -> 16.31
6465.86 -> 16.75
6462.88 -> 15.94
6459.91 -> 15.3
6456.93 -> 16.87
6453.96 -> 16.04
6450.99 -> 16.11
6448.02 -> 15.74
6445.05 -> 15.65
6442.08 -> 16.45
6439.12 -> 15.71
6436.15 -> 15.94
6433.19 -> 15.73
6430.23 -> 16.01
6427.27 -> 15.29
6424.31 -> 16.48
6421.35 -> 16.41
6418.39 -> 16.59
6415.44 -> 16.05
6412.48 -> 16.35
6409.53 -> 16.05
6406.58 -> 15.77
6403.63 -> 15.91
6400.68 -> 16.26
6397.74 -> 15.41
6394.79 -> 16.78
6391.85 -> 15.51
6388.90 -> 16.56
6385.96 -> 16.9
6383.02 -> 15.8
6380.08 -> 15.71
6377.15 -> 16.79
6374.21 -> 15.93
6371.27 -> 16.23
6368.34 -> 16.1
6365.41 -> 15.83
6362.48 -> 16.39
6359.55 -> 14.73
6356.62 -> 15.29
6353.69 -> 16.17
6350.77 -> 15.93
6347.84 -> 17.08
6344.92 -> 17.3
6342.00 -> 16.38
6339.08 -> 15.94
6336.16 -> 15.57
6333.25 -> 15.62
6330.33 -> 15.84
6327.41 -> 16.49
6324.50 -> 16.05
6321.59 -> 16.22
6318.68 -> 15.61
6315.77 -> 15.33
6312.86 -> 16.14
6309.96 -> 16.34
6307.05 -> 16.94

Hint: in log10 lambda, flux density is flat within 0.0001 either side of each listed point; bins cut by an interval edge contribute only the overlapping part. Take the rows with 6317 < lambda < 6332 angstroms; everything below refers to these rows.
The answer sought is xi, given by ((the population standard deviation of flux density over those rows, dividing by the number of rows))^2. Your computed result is 0.09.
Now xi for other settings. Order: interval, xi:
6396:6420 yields 0.12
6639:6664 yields 0.25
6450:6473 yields 0.30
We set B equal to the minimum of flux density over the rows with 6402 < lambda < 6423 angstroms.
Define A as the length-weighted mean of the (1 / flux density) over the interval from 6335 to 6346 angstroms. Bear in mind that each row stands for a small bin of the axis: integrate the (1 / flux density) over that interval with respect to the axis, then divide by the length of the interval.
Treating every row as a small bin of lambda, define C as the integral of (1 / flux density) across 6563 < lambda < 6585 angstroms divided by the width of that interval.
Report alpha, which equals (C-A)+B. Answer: 15.8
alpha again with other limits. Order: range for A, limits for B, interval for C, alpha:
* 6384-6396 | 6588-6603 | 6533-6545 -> 15.8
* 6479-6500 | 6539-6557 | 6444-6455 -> 16.0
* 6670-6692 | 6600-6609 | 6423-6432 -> 15.9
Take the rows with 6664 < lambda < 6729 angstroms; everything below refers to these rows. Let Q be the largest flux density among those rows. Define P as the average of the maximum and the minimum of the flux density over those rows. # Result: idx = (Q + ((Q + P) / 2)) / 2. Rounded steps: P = 16.7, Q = 17.76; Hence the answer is 17.5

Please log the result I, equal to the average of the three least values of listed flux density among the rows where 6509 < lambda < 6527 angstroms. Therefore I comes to 15.8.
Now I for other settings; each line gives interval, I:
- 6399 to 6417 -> 15.9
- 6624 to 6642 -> 15.5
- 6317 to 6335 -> 15.7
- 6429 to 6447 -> 15.7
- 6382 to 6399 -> 15.6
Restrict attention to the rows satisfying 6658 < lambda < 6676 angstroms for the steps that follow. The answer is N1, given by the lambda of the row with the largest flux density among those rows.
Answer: 6671.54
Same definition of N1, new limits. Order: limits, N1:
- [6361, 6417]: 6385.96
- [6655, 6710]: 6671.54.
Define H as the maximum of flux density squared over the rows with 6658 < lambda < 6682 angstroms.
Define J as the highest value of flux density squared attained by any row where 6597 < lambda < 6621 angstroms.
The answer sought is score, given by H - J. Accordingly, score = 35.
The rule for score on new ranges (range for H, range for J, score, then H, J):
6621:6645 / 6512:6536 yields -22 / 276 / 298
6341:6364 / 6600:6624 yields 19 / 299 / 280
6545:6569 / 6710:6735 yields -8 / 302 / 310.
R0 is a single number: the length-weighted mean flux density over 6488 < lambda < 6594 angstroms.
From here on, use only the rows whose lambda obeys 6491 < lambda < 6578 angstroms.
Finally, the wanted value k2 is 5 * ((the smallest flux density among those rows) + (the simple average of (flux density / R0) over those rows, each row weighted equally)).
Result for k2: 83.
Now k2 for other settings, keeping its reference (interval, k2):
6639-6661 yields 80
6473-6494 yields 85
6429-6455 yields 83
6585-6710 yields 80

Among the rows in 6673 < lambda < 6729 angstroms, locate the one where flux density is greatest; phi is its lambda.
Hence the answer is 6720.88 angstroms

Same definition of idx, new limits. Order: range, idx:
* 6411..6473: 16.9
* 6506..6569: 17.2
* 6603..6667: 16.6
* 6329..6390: 17.0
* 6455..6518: 16.9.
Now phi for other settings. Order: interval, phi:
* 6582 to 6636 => 6583.04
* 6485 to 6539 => 6534.71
